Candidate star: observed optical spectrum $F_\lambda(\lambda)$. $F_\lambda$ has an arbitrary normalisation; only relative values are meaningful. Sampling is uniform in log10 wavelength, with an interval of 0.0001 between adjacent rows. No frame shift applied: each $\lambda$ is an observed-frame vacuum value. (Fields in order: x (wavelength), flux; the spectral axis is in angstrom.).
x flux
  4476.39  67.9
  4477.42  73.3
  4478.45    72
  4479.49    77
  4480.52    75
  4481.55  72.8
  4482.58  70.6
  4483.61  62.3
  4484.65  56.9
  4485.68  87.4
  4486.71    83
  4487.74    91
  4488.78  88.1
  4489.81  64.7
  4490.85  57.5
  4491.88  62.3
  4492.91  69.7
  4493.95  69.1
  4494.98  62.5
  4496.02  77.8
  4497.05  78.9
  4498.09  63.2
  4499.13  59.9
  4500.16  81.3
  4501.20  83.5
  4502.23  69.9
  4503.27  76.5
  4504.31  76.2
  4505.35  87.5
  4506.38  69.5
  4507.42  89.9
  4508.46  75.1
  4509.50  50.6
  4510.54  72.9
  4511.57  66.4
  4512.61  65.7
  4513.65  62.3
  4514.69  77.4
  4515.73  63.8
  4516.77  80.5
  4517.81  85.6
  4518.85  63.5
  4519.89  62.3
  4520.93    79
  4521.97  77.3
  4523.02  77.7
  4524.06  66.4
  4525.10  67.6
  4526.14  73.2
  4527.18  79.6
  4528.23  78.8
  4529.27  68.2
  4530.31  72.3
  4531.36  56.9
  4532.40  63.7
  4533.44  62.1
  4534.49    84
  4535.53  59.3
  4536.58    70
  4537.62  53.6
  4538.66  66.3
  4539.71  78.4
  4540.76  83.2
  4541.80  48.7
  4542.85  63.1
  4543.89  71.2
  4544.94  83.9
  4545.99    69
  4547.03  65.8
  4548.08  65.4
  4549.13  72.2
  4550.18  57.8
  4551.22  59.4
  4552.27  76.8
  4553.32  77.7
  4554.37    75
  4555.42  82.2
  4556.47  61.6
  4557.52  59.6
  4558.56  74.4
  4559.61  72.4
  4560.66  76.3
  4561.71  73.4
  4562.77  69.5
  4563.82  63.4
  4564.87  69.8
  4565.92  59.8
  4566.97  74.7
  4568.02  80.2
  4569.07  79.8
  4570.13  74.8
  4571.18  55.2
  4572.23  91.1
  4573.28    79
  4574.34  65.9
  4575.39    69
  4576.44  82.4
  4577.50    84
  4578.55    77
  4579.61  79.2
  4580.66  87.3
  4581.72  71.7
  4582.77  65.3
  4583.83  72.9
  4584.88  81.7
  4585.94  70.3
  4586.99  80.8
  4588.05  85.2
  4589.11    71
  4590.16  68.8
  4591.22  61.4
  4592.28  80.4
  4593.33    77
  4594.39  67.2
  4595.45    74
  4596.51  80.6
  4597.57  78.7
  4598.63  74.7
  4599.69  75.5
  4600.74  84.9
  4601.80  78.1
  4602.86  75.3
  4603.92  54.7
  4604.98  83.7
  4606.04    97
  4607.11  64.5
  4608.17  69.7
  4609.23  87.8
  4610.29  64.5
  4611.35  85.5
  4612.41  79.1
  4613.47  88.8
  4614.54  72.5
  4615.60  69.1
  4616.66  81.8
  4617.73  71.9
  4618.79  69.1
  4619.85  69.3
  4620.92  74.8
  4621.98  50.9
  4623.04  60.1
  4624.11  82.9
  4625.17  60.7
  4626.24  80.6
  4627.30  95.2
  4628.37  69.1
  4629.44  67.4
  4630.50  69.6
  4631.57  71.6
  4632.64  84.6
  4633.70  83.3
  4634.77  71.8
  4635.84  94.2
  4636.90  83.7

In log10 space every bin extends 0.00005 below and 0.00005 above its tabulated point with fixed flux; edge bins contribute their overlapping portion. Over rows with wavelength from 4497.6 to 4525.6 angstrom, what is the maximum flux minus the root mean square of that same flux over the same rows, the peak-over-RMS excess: 17.0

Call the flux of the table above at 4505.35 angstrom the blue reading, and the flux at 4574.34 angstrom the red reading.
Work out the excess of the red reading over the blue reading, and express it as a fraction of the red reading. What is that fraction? -0.33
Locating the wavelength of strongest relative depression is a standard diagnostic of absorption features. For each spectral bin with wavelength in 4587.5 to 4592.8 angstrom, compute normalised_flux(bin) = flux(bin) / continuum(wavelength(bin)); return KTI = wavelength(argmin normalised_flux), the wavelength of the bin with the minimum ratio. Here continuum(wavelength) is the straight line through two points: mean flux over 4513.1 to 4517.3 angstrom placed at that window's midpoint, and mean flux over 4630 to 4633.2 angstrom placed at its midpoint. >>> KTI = 4591.22 angstrom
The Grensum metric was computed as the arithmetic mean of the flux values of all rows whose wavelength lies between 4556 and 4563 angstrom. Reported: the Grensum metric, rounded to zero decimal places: 70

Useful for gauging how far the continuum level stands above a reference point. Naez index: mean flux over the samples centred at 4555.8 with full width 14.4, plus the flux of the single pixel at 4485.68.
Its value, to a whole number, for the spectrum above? 158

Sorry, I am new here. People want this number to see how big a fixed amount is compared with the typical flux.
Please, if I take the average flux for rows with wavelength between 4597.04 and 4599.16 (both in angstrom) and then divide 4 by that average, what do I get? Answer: 0.0522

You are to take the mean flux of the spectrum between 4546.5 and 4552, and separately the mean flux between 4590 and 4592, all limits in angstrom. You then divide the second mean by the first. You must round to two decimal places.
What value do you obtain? 1.02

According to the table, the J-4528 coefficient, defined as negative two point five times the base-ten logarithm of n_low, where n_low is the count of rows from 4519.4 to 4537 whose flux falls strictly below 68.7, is -2.3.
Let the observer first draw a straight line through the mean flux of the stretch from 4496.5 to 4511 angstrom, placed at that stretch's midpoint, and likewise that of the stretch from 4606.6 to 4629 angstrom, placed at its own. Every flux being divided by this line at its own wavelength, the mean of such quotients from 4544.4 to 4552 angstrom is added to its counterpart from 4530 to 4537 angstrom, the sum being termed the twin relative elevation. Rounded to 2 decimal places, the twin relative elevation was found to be 1.82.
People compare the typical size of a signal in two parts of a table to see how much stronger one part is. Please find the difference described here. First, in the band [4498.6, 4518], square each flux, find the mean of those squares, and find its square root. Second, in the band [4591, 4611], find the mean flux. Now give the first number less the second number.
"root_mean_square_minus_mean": -1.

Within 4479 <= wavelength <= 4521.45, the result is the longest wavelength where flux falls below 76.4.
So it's 4519.89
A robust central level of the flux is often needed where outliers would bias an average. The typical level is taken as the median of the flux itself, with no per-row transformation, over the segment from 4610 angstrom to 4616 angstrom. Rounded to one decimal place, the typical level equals 75.8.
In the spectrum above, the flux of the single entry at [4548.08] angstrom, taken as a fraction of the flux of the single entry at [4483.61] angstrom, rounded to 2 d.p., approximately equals 1.05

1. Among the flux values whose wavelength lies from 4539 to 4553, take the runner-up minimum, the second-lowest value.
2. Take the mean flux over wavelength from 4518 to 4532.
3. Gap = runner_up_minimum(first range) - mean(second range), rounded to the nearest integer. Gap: -13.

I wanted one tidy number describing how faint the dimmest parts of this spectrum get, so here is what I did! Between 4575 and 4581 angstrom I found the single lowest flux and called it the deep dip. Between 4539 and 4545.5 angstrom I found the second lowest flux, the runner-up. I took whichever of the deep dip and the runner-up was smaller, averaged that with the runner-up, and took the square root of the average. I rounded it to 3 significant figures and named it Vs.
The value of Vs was 7.94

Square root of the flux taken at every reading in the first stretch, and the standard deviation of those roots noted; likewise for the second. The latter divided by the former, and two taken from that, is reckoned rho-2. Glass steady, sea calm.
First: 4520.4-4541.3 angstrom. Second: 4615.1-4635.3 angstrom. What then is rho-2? -0.87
